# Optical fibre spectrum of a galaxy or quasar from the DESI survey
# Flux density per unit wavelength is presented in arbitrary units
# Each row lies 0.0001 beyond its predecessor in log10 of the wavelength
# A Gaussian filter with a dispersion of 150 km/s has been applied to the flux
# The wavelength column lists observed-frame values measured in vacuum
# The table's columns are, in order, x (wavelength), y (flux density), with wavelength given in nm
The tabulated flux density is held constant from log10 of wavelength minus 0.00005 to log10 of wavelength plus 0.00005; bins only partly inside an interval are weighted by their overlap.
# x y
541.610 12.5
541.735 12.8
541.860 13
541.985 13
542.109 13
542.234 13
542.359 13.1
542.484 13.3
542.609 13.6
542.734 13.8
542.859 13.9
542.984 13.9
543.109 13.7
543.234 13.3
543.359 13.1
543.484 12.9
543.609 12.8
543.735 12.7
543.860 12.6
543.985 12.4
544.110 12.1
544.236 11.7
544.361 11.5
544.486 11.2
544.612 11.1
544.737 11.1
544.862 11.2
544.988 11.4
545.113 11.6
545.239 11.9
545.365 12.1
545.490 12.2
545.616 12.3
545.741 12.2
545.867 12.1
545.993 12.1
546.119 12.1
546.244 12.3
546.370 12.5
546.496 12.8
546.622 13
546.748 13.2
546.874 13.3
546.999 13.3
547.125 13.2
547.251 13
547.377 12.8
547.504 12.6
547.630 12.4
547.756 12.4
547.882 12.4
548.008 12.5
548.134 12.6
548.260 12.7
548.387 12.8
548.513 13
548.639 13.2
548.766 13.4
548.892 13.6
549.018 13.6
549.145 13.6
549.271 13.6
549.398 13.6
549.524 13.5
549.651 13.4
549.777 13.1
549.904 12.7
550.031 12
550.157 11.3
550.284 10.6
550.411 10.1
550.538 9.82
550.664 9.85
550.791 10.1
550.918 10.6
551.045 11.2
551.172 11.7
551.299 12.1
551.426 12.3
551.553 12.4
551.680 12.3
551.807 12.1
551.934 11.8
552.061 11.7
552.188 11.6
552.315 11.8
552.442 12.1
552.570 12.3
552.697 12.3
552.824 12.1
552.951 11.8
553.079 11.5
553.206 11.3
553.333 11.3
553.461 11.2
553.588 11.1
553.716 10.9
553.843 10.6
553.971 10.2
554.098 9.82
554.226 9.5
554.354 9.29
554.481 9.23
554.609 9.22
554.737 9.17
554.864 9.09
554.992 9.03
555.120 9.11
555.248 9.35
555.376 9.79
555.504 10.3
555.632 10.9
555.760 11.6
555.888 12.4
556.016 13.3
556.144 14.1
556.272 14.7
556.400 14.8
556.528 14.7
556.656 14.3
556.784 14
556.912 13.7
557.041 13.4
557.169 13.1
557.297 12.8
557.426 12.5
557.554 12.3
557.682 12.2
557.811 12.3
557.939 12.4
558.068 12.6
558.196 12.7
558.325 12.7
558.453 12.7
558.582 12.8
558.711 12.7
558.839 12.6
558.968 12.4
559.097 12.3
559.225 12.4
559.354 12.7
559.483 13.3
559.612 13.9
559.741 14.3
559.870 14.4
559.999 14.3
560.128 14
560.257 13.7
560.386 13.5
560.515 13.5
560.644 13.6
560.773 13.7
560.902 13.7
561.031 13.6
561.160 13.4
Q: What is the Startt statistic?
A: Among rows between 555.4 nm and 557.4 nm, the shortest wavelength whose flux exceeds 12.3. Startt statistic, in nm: 555.888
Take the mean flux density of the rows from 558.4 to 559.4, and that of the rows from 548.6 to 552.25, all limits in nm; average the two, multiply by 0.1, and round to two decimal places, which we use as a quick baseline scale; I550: 1.23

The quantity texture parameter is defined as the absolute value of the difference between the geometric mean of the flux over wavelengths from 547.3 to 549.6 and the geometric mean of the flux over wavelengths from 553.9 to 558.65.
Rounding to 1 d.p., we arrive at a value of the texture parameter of 1.4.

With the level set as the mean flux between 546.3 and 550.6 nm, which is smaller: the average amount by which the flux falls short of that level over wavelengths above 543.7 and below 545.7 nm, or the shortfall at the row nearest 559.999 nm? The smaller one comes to -1.6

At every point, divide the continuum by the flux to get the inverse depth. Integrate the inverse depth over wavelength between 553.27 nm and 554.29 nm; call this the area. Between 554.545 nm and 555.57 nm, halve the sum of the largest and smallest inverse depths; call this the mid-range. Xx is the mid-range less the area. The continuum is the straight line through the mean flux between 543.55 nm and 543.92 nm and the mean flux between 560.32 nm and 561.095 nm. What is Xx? 0.10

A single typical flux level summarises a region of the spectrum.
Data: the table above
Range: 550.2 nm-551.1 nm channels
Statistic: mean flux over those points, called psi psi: 10.3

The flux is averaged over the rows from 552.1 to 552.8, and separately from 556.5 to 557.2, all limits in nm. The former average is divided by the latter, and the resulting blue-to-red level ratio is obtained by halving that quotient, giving 0.433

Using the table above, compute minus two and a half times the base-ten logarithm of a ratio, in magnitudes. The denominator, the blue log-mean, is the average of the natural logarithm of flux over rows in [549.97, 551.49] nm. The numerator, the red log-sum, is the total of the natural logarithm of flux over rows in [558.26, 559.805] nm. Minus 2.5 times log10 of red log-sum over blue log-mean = -2.77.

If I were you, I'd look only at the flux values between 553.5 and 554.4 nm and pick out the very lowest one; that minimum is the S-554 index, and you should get 9.29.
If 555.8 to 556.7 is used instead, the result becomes 12.4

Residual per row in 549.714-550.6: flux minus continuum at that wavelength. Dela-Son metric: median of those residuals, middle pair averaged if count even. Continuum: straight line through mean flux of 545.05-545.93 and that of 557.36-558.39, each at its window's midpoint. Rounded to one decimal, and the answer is -0.9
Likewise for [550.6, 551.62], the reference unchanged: -0.8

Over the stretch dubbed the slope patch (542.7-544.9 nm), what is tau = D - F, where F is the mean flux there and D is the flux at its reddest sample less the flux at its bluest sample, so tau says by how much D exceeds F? -15.1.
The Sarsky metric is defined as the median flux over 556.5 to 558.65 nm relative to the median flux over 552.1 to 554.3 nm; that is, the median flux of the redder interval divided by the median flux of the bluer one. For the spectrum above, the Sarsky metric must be 1.12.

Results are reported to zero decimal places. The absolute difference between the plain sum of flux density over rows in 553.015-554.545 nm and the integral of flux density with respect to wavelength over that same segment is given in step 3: 110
